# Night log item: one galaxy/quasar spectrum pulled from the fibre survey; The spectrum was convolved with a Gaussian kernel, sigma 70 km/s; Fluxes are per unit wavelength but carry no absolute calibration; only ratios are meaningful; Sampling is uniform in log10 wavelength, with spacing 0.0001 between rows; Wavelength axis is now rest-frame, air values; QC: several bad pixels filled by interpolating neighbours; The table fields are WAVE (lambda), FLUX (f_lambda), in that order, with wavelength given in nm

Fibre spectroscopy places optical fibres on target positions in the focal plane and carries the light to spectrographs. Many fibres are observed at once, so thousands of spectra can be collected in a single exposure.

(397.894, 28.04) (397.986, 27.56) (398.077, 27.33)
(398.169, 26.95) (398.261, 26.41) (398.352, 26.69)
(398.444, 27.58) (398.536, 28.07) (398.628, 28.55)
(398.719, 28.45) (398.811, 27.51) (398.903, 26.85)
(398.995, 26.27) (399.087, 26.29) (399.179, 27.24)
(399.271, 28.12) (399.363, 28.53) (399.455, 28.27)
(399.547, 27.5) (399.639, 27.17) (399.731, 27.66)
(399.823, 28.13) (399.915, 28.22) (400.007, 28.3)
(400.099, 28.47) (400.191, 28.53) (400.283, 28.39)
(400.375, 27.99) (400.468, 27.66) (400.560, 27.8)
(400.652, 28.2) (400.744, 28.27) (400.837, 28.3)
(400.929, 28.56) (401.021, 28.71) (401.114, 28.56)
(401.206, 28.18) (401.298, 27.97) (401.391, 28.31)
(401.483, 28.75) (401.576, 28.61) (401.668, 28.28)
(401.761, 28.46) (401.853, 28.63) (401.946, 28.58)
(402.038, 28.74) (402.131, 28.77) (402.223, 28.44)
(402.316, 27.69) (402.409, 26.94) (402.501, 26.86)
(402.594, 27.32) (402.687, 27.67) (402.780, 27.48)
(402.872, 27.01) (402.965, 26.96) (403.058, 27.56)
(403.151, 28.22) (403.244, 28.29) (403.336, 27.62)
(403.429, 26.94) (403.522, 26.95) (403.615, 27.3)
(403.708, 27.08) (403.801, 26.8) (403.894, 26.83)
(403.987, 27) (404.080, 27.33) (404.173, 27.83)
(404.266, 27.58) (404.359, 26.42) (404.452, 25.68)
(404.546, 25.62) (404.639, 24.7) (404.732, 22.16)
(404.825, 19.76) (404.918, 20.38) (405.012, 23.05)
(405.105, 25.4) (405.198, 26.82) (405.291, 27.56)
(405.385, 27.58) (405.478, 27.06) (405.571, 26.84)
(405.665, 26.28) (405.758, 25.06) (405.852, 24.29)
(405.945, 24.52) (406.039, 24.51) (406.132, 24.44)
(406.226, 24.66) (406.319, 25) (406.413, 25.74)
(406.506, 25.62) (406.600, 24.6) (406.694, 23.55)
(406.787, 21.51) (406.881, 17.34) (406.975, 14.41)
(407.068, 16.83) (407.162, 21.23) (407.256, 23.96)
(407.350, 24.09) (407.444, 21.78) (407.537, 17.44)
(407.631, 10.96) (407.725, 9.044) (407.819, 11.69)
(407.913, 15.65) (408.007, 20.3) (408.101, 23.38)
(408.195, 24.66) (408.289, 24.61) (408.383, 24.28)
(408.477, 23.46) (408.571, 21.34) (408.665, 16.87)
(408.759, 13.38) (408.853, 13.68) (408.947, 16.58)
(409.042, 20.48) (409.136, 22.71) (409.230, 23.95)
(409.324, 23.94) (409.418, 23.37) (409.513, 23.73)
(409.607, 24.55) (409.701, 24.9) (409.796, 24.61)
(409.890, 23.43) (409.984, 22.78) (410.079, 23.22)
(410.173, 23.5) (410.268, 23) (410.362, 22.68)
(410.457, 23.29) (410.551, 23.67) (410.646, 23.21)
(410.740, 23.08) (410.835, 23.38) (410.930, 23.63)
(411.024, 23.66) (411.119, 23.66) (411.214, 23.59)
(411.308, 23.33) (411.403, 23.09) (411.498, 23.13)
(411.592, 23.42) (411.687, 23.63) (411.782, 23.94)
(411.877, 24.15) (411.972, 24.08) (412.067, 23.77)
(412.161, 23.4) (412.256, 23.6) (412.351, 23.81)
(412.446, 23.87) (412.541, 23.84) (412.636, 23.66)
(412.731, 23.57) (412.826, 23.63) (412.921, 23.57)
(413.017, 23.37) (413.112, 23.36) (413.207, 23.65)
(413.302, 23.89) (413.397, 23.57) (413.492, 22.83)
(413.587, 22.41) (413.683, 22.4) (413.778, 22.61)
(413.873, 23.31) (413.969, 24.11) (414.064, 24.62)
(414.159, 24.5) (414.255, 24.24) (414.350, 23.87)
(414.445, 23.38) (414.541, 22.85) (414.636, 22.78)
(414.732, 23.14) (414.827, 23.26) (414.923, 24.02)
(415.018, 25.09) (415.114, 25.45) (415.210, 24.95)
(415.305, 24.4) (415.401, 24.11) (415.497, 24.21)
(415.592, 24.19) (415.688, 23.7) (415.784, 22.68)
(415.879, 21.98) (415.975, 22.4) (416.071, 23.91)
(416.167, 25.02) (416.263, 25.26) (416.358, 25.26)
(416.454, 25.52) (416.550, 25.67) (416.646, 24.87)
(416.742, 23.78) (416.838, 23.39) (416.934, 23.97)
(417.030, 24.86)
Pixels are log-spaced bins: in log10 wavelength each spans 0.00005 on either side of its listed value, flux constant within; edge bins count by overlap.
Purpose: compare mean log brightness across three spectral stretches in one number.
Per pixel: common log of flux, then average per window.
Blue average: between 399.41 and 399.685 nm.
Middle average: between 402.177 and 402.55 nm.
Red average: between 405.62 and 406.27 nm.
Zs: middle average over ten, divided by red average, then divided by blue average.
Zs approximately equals 0.0716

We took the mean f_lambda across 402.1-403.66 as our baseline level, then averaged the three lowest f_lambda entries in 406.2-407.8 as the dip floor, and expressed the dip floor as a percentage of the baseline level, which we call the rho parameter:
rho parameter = 42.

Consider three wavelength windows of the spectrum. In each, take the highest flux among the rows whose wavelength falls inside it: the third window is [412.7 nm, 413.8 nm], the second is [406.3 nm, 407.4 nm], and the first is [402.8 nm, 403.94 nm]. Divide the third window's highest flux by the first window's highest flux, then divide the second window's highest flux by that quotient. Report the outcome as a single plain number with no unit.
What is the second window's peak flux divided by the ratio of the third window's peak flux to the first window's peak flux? 30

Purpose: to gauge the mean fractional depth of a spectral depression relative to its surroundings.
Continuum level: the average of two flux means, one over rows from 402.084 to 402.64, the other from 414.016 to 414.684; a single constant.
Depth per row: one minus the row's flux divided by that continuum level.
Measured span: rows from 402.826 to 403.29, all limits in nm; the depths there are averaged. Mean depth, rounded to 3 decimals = -0.074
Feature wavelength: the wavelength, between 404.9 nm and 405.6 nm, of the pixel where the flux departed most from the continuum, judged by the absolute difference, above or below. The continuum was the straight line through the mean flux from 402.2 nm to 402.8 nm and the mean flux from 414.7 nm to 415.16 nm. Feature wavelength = 404.918 nm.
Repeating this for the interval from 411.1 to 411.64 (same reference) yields 411.403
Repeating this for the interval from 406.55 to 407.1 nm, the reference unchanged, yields 406.975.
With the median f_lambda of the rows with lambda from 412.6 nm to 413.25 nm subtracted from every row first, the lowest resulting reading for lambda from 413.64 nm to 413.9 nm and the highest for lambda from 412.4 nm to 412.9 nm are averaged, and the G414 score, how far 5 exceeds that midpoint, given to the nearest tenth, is 5.4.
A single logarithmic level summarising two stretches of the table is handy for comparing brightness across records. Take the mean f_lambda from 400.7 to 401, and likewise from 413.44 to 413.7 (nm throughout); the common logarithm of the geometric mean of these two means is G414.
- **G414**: 1.403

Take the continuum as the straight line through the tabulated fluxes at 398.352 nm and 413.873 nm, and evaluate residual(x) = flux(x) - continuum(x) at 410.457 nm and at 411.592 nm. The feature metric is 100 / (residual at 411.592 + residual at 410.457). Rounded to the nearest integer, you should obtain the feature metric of -87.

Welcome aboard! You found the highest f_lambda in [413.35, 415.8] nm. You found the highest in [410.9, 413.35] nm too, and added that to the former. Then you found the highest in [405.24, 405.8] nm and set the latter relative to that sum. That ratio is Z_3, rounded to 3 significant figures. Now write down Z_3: 0.556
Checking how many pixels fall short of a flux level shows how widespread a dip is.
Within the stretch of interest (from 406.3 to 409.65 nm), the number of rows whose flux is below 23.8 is 24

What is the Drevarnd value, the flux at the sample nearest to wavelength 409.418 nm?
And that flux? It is 23.37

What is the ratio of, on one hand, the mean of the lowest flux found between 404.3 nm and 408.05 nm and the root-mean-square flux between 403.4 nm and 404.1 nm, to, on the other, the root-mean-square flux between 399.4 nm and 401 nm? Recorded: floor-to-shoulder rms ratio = 0.64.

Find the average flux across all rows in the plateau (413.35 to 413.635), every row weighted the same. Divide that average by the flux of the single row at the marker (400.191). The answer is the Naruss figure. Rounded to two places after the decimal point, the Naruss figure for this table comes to 0.80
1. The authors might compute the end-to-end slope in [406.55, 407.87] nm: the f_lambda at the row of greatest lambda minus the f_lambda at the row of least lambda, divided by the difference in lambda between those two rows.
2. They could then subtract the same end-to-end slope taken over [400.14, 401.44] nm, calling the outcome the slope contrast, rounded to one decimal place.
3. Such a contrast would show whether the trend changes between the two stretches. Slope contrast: -10.4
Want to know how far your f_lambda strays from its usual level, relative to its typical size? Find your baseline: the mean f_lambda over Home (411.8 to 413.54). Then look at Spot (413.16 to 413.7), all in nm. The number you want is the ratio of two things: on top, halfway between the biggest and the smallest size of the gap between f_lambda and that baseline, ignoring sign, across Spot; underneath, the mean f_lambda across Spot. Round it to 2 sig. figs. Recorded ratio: 0.027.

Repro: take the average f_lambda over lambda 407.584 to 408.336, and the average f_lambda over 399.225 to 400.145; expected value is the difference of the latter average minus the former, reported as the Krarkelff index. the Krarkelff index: 11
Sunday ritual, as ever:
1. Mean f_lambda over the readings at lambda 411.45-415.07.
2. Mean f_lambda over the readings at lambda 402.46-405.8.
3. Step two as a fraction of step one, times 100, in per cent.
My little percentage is 112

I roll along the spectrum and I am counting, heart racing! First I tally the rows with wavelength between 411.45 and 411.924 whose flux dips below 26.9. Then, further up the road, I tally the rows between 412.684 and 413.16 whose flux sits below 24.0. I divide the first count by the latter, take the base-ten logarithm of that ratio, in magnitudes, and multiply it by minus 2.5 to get 0.0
